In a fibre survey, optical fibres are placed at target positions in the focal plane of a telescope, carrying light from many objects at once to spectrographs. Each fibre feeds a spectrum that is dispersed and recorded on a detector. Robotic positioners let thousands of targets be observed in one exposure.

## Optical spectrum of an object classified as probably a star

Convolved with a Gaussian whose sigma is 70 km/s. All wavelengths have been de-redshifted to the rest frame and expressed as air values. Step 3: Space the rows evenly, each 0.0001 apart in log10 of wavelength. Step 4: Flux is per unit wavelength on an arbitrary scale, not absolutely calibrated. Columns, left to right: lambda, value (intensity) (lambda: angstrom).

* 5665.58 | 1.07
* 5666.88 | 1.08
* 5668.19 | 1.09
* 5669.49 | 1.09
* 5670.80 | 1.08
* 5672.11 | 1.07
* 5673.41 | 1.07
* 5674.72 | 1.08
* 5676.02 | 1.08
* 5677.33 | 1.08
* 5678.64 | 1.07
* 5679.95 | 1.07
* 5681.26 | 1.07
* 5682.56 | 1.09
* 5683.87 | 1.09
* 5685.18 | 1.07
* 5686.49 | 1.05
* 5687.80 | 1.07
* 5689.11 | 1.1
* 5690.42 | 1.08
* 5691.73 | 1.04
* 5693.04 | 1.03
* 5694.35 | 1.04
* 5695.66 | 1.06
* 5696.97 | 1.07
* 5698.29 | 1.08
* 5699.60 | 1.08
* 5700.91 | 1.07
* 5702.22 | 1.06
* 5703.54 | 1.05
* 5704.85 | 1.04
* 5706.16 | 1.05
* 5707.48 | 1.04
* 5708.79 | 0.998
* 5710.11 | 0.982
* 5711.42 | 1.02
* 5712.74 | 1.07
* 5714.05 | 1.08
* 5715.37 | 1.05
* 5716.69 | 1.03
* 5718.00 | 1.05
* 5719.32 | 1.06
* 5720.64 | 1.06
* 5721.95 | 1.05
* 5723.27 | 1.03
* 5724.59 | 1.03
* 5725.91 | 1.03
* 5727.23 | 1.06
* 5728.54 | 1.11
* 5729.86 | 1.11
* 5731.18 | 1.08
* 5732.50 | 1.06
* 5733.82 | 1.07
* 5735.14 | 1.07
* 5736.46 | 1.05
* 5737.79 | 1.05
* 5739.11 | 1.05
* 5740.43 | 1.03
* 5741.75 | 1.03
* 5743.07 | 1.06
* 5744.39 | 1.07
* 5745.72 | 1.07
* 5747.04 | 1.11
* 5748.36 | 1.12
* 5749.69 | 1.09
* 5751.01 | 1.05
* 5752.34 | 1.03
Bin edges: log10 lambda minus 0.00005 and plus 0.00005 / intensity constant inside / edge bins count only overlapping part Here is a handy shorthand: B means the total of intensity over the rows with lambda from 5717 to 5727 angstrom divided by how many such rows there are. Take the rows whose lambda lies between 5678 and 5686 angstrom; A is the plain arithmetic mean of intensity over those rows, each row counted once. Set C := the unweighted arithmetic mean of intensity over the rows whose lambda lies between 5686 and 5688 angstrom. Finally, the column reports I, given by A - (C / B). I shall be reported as 0.06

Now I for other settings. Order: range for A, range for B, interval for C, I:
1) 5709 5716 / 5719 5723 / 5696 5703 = 0.03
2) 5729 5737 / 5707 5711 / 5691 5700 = 0.02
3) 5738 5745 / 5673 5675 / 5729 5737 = 0.05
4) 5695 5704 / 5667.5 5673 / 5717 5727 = 0.10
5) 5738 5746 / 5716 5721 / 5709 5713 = 0.08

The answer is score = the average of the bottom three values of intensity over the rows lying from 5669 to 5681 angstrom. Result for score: 1.07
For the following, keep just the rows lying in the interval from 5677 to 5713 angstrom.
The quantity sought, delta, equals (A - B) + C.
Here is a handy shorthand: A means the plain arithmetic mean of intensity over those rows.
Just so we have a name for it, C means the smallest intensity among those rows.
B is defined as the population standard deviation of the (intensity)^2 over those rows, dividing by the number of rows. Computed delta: 1.98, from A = 1.058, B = 0.06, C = 0.982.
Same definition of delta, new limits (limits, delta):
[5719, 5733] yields 2.03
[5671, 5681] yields 2.13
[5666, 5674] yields 2.13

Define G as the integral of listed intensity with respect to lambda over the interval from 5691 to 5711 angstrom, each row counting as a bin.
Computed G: 20.9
